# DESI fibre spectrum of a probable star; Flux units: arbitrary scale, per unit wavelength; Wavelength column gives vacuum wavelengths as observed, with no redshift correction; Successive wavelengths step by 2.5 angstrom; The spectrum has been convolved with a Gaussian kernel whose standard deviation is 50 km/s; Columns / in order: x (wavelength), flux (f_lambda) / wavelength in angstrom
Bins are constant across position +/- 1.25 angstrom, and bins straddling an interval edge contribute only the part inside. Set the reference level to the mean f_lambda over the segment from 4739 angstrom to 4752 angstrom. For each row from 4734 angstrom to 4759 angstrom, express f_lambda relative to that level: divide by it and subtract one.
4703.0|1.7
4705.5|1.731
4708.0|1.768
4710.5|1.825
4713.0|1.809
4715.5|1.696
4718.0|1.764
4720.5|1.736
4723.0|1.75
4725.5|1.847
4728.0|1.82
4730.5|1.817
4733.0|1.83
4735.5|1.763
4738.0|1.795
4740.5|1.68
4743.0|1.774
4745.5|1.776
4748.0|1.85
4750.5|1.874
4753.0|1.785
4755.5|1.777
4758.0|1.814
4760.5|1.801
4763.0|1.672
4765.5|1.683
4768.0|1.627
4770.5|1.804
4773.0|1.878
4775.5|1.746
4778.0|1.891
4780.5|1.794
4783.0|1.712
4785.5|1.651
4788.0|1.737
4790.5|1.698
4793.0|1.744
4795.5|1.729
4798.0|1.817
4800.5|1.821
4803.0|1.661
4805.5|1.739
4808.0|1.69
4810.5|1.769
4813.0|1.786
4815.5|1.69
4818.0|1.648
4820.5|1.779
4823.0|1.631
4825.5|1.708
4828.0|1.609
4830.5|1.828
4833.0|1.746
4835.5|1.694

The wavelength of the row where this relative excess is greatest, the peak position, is 4750.5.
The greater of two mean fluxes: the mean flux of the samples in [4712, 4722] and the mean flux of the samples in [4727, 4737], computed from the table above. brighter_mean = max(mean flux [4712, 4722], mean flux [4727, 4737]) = 1.81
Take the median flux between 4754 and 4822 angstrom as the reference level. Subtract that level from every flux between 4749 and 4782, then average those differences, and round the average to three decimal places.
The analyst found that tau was 0.036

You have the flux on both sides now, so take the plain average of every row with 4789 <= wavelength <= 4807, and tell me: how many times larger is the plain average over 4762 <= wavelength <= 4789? 1.00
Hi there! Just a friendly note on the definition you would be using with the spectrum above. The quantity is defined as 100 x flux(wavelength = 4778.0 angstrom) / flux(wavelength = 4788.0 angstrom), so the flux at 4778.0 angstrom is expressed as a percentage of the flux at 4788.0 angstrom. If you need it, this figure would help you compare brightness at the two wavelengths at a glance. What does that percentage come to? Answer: 109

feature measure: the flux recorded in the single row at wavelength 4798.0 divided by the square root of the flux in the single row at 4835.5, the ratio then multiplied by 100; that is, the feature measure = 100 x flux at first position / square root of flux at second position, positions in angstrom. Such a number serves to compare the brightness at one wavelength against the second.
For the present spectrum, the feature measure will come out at 140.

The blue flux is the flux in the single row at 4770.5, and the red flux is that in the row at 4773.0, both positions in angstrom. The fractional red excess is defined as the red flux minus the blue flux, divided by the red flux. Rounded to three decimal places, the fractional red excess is 0.039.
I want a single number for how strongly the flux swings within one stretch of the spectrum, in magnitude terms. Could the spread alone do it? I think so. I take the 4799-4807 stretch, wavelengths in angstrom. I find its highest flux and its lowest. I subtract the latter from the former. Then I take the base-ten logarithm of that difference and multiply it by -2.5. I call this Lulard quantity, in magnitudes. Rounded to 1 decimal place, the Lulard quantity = 2.0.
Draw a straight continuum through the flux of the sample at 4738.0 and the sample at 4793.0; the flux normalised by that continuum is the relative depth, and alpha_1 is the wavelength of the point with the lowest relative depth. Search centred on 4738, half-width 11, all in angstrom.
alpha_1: 4740.5 angstrom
